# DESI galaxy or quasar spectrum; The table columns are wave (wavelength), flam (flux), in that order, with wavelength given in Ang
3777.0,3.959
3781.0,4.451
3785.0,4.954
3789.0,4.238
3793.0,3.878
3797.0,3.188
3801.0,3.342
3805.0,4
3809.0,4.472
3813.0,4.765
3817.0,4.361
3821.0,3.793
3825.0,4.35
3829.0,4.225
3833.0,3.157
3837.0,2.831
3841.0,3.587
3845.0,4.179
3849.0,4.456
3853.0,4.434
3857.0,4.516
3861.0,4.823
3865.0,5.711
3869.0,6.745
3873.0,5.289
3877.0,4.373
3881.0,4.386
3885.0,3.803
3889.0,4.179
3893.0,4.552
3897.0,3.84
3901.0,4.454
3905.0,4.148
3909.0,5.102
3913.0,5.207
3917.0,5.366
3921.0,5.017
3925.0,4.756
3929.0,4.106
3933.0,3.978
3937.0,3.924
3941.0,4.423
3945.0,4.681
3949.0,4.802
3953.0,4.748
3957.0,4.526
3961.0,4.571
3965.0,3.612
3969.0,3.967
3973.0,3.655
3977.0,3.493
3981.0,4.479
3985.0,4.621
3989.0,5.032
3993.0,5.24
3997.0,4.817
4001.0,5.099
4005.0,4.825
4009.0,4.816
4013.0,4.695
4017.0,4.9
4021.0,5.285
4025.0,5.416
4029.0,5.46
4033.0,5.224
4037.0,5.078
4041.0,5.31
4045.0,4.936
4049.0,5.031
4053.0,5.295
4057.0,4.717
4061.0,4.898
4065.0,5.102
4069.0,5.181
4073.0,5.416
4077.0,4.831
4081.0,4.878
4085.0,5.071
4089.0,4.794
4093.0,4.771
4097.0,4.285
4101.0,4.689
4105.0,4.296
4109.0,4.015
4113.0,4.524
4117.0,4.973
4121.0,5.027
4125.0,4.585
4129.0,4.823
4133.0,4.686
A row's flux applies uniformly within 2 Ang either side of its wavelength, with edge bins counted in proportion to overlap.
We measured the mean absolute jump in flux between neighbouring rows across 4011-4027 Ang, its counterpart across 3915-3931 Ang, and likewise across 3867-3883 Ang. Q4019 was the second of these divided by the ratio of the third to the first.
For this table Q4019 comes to 0.127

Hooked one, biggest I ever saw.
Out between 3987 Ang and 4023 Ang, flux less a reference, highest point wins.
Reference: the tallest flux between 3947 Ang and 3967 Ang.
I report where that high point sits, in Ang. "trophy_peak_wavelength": 4021.0 Ang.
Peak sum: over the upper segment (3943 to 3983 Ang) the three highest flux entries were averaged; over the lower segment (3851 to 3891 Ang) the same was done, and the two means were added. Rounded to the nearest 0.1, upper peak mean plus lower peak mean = 10.7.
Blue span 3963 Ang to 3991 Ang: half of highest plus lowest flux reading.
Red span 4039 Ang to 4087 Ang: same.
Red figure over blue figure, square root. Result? 1.09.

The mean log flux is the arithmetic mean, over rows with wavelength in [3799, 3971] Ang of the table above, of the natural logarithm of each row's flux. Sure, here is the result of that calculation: 1.47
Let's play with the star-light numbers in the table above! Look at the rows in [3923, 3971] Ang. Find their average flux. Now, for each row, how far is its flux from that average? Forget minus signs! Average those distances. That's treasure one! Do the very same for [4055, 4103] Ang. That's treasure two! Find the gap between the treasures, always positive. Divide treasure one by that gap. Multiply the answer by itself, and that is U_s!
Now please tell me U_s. 5.8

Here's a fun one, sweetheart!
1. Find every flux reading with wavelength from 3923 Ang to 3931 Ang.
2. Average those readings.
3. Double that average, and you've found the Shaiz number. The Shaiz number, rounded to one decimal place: 8.9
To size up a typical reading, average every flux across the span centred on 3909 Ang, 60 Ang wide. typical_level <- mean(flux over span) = 4.5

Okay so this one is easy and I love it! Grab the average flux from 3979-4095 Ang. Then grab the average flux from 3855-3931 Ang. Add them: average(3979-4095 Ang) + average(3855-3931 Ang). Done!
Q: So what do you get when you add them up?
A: 9.8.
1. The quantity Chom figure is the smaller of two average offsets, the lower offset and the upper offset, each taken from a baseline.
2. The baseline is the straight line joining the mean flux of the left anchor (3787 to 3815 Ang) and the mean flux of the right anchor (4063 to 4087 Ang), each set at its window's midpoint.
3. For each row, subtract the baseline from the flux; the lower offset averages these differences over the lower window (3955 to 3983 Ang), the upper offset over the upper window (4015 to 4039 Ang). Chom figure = -0.61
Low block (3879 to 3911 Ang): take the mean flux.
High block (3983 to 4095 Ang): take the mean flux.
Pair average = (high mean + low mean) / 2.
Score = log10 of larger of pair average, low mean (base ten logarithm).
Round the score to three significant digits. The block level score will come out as 0.669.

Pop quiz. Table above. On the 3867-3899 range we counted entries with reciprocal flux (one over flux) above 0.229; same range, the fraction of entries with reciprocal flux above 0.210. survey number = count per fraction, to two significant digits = 4.0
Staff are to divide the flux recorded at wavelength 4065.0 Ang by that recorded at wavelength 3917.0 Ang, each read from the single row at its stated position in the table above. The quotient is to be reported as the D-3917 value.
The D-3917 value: 0.95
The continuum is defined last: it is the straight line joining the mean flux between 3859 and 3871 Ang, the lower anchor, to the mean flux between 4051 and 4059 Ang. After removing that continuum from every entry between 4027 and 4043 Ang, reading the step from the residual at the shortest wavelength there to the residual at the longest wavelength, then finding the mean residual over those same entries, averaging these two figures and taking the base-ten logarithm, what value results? -1.4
